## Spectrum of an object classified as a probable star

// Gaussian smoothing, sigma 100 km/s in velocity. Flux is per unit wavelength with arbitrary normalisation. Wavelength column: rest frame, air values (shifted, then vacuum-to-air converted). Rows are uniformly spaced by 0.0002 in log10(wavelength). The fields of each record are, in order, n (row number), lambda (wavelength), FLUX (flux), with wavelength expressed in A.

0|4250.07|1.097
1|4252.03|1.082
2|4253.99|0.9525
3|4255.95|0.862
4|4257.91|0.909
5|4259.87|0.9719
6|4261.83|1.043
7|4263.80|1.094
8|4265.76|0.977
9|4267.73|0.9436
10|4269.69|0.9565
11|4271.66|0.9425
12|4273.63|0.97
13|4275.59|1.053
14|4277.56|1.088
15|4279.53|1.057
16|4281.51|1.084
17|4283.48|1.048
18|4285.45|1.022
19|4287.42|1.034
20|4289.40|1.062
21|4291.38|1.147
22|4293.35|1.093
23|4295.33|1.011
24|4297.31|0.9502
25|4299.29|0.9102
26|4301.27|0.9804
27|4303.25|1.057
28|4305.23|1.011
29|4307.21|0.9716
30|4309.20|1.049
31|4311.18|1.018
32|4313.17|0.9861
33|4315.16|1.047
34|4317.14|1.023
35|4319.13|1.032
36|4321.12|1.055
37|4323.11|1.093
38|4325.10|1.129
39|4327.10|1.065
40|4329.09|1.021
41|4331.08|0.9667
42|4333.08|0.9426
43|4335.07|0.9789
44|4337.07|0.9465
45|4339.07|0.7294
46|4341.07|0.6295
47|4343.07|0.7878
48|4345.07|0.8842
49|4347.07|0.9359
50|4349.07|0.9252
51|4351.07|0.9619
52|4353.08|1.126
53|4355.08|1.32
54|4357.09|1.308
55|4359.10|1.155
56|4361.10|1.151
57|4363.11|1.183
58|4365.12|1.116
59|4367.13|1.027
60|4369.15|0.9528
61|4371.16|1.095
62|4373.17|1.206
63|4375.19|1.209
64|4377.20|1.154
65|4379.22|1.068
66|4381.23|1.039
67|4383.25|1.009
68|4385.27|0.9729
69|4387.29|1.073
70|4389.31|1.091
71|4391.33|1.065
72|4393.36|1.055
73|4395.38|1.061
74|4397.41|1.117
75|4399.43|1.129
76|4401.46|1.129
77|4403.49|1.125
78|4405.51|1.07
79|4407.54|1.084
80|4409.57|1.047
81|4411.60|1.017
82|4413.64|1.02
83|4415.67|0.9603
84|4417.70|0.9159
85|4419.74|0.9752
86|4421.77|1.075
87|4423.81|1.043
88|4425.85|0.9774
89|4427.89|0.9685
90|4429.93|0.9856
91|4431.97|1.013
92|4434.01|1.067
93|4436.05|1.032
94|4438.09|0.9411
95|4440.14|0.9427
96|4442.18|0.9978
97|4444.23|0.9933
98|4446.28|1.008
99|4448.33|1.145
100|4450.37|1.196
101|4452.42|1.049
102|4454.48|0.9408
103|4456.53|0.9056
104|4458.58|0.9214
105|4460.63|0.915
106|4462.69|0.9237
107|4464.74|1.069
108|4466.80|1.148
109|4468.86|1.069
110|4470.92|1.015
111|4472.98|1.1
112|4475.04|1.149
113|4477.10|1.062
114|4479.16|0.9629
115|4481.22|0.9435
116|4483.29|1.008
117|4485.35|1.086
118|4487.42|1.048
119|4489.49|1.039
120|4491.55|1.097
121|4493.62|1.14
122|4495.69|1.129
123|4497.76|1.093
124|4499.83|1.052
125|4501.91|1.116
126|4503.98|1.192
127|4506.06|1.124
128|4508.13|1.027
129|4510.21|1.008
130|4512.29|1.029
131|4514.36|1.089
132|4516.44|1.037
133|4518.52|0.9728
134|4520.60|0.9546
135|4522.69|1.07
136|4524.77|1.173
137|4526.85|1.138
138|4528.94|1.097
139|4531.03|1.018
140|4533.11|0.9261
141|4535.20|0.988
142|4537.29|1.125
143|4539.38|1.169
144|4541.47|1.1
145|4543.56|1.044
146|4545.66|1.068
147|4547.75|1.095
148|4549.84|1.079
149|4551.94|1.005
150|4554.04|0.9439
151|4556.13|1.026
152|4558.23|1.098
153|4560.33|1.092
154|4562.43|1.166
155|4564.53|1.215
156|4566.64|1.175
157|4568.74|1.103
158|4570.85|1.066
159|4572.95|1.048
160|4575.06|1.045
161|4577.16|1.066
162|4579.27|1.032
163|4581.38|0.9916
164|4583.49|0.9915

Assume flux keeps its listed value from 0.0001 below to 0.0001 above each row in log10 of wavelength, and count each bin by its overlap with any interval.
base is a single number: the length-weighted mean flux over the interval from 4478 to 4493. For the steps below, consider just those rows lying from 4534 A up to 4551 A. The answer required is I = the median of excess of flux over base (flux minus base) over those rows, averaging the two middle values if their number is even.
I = 0.06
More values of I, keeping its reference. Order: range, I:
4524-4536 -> 0.03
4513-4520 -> 0.01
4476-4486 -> -0.02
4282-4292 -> 0.02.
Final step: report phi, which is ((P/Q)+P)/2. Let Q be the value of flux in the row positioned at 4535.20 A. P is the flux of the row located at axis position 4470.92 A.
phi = 1.02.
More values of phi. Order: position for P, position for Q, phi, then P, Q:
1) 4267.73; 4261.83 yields 0.92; 0.9436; 1.043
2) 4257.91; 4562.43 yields 0.84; 0.909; 1.166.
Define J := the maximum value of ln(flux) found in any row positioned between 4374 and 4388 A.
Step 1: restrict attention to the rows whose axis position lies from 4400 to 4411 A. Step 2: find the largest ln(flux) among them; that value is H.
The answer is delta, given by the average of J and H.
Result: 0.156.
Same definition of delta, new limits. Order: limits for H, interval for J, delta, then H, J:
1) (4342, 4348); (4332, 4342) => -0.044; -0.07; -0.02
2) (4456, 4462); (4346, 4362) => 0.098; -0.08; 0.28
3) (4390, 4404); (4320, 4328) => 0.121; 0.12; 0.12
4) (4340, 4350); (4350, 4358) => 0.106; -0.07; 0.28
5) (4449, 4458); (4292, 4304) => 0.134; 0.18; 0.09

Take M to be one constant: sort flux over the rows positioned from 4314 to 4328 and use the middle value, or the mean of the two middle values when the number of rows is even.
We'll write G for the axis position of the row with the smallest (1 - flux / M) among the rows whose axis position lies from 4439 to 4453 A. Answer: 4450.37 A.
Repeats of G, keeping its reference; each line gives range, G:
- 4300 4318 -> 4303.25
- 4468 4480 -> 4475.04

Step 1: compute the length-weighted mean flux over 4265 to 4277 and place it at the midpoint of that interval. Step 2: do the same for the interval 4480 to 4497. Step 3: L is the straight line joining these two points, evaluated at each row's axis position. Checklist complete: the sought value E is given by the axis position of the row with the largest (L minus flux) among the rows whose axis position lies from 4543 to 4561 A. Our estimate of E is 4554.04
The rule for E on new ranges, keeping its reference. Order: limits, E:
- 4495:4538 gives 4533.11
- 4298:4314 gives 4299.29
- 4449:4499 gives 4456.53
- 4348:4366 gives 4349.07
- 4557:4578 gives 4575.06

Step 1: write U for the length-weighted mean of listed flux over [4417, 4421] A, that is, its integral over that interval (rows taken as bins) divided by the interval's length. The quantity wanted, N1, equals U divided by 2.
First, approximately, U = 0.96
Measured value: 0.478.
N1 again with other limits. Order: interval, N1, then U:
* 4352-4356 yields 0.608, 1.22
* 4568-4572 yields 0.541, 1.08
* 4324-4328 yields 0.548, 1.10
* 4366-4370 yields 0.497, 0.99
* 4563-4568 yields 0.593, 1.19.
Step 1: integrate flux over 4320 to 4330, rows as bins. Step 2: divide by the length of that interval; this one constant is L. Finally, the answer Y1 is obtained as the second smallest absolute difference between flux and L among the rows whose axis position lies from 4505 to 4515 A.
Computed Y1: 0.04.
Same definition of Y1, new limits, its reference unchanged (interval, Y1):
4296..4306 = 0.06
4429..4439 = 0.04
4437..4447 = 0.07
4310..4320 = 0.04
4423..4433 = 0.06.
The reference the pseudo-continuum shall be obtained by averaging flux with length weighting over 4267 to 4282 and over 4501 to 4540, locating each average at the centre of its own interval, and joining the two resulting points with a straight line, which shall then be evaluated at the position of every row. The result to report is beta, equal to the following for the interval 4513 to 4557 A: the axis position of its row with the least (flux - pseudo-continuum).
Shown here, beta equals 4533.11 A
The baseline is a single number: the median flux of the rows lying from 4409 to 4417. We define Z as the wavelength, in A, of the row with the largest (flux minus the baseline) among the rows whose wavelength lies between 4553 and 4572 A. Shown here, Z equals 4564.53 A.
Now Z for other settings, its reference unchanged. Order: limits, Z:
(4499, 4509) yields 4503.98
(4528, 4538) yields 4537.29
